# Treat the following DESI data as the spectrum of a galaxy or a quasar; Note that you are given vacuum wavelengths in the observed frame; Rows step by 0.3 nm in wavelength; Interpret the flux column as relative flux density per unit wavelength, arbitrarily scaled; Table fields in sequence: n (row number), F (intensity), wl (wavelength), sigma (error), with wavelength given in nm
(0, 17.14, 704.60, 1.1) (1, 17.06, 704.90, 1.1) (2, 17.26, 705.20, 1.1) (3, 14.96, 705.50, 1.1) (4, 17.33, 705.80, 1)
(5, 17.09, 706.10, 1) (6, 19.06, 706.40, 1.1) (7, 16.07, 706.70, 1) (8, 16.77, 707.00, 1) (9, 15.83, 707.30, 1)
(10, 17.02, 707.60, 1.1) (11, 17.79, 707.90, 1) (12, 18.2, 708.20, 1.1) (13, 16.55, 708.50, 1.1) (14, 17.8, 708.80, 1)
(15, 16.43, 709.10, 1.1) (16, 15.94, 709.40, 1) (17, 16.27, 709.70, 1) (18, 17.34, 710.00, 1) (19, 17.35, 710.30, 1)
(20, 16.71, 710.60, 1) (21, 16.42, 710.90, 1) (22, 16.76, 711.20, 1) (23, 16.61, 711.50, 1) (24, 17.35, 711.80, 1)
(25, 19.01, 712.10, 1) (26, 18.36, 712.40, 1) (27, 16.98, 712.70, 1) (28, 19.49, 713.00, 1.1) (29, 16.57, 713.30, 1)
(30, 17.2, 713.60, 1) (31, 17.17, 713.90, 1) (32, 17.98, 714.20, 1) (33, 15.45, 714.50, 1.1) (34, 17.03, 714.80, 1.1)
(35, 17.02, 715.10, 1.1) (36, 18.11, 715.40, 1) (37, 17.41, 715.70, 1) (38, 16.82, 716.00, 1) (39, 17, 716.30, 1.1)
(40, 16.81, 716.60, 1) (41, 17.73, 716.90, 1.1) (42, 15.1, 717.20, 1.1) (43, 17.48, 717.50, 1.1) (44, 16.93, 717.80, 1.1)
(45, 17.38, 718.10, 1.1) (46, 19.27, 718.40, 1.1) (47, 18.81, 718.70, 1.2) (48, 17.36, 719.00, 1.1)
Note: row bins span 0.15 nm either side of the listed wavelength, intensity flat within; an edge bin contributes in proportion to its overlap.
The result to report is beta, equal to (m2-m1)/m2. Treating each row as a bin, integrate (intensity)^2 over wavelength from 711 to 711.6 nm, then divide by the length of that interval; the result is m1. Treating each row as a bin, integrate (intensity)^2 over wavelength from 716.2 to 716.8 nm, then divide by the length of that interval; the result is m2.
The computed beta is 0.03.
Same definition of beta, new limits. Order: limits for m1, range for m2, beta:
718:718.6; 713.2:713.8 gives -0.19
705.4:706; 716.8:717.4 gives 0.01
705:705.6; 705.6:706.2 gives 0.08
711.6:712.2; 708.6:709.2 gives -0.10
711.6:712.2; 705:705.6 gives -0.22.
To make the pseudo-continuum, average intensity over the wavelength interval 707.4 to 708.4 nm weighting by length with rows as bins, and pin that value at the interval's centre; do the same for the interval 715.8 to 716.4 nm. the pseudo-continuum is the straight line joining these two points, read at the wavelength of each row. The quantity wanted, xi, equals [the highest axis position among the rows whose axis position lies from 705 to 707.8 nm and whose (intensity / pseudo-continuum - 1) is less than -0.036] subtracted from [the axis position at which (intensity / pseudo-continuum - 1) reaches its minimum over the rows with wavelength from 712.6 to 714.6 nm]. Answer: 7.20 nm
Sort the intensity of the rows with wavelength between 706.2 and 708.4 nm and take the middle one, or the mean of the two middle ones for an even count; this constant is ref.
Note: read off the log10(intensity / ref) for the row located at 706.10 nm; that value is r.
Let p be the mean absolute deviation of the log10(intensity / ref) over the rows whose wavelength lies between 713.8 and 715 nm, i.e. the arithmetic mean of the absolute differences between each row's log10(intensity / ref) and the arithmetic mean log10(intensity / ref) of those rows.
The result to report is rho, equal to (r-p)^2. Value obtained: 0.0003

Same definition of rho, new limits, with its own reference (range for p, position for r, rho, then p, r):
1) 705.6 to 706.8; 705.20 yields 0.0002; 0.0204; 0.006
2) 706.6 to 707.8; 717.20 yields 0.0042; 0.0125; -0.052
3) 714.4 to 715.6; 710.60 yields 0.0007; 0.0192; -0.008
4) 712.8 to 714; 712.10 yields 0.0007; 0.0225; 0.048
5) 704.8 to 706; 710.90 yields 0.0015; 0.0229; -0.016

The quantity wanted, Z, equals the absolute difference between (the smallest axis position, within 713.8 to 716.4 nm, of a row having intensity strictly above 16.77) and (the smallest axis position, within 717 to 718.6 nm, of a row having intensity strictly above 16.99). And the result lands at 3.60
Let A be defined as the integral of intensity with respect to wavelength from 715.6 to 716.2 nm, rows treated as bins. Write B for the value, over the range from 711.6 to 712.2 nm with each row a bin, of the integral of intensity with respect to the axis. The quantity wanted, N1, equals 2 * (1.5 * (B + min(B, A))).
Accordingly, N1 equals 63.1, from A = 10.2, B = 10.8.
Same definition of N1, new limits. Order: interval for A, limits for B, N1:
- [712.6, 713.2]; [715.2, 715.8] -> 63.8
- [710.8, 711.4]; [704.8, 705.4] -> 60.5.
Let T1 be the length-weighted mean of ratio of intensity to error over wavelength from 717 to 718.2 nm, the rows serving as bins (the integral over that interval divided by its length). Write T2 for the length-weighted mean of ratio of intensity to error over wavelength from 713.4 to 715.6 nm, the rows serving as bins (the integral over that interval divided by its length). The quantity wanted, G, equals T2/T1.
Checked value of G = 1.09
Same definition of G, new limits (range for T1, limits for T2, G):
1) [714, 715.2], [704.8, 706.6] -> 1.02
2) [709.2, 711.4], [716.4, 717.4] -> 0.94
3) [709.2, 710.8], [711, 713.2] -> 1.05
